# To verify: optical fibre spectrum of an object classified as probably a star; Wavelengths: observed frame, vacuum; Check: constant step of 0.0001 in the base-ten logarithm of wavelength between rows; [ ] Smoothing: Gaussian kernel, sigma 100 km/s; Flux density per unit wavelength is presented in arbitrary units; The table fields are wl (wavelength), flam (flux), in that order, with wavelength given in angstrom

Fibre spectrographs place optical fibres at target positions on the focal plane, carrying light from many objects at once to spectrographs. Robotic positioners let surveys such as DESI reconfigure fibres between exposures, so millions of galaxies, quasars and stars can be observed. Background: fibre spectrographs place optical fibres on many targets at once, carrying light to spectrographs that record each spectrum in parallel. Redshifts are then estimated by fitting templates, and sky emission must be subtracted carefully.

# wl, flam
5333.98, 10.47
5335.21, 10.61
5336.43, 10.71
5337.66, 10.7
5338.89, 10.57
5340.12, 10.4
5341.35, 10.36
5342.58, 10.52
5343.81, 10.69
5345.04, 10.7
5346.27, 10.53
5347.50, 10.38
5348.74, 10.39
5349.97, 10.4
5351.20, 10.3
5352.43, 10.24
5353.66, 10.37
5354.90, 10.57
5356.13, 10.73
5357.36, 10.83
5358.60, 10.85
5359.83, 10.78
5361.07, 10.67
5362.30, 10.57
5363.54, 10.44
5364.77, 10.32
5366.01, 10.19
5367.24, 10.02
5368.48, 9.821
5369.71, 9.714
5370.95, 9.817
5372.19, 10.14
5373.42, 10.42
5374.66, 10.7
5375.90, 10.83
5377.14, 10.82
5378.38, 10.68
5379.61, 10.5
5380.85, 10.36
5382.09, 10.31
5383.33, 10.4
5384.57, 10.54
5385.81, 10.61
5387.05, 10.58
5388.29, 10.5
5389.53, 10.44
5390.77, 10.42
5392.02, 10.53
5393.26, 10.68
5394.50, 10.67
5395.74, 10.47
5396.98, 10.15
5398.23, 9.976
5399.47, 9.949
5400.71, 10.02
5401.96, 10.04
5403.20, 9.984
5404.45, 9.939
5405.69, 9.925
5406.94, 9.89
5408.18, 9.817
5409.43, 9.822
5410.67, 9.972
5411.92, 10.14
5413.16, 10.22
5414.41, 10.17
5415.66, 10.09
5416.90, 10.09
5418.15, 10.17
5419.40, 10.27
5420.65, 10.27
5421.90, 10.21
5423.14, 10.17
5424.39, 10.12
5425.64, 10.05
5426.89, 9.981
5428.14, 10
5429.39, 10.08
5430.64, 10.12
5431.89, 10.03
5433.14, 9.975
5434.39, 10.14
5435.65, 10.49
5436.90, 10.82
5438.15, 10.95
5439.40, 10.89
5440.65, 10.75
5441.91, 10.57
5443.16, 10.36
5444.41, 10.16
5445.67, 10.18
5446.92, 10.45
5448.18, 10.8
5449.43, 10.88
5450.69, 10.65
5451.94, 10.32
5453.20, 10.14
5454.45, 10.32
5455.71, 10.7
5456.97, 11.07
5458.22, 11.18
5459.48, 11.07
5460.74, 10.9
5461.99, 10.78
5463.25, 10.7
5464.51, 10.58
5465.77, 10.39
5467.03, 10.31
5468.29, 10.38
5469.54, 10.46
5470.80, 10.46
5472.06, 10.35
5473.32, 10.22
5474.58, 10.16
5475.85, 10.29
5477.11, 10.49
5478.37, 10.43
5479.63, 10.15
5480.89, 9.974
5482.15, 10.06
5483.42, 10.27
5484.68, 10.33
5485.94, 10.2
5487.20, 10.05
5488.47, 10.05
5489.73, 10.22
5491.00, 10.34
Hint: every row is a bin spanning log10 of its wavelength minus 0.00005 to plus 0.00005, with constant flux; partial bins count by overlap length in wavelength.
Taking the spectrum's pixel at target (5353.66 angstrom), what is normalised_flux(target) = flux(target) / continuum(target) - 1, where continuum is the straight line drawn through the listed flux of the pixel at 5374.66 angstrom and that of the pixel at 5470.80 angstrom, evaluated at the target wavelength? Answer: -0.036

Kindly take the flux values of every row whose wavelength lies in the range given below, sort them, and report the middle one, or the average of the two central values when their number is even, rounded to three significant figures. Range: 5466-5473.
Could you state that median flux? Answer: 10.4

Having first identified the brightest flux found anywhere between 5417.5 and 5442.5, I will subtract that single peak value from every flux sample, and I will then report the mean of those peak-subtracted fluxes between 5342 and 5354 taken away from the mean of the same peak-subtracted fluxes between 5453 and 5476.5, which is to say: 0.10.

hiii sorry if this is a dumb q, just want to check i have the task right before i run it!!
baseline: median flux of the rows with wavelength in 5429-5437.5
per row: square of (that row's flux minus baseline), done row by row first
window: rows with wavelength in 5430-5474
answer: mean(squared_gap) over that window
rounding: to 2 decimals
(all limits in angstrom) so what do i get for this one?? 0.27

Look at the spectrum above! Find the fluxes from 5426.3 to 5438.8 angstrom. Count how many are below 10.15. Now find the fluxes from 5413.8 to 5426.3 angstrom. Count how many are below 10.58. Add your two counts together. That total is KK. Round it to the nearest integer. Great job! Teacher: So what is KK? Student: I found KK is 17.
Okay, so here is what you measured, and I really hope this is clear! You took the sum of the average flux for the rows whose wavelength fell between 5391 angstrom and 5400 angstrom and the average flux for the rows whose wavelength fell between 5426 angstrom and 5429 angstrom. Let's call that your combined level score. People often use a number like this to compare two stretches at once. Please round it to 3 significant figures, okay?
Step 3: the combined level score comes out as 20.3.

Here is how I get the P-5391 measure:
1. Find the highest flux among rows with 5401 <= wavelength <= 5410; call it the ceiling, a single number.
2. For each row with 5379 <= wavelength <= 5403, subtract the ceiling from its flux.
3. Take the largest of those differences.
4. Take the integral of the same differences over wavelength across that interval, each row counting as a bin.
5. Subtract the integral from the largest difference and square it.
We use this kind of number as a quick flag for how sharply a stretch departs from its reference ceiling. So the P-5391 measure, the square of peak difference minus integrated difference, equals 53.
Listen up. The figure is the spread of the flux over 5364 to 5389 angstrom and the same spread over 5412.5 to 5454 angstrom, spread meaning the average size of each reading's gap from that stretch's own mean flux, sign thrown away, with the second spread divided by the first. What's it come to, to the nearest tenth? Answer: 1.0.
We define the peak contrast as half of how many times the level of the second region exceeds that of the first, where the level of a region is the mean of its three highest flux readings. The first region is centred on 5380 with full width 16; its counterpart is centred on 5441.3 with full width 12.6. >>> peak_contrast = 0.505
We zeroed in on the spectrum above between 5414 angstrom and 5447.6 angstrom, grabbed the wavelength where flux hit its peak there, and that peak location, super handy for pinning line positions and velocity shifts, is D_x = 5438.15 angstrom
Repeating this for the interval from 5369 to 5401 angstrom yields 5375.90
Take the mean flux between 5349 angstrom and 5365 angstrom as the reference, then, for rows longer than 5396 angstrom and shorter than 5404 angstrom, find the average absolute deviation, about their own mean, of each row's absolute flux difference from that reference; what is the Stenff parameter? 0.050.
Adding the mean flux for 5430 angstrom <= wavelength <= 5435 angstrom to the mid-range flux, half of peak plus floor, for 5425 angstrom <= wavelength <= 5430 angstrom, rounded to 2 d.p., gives 20.10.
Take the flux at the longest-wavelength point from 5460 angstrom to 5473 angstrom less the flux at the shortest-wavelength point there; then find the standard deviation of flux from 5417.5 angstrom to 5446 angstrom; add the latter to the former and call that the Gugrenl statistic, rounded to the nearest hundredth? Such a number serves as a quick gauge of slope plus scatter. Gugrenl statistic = -0.25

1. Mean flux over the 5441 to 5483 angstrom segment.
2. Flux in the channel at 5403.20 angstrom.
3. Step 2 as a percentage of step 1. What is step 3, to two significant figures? 95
